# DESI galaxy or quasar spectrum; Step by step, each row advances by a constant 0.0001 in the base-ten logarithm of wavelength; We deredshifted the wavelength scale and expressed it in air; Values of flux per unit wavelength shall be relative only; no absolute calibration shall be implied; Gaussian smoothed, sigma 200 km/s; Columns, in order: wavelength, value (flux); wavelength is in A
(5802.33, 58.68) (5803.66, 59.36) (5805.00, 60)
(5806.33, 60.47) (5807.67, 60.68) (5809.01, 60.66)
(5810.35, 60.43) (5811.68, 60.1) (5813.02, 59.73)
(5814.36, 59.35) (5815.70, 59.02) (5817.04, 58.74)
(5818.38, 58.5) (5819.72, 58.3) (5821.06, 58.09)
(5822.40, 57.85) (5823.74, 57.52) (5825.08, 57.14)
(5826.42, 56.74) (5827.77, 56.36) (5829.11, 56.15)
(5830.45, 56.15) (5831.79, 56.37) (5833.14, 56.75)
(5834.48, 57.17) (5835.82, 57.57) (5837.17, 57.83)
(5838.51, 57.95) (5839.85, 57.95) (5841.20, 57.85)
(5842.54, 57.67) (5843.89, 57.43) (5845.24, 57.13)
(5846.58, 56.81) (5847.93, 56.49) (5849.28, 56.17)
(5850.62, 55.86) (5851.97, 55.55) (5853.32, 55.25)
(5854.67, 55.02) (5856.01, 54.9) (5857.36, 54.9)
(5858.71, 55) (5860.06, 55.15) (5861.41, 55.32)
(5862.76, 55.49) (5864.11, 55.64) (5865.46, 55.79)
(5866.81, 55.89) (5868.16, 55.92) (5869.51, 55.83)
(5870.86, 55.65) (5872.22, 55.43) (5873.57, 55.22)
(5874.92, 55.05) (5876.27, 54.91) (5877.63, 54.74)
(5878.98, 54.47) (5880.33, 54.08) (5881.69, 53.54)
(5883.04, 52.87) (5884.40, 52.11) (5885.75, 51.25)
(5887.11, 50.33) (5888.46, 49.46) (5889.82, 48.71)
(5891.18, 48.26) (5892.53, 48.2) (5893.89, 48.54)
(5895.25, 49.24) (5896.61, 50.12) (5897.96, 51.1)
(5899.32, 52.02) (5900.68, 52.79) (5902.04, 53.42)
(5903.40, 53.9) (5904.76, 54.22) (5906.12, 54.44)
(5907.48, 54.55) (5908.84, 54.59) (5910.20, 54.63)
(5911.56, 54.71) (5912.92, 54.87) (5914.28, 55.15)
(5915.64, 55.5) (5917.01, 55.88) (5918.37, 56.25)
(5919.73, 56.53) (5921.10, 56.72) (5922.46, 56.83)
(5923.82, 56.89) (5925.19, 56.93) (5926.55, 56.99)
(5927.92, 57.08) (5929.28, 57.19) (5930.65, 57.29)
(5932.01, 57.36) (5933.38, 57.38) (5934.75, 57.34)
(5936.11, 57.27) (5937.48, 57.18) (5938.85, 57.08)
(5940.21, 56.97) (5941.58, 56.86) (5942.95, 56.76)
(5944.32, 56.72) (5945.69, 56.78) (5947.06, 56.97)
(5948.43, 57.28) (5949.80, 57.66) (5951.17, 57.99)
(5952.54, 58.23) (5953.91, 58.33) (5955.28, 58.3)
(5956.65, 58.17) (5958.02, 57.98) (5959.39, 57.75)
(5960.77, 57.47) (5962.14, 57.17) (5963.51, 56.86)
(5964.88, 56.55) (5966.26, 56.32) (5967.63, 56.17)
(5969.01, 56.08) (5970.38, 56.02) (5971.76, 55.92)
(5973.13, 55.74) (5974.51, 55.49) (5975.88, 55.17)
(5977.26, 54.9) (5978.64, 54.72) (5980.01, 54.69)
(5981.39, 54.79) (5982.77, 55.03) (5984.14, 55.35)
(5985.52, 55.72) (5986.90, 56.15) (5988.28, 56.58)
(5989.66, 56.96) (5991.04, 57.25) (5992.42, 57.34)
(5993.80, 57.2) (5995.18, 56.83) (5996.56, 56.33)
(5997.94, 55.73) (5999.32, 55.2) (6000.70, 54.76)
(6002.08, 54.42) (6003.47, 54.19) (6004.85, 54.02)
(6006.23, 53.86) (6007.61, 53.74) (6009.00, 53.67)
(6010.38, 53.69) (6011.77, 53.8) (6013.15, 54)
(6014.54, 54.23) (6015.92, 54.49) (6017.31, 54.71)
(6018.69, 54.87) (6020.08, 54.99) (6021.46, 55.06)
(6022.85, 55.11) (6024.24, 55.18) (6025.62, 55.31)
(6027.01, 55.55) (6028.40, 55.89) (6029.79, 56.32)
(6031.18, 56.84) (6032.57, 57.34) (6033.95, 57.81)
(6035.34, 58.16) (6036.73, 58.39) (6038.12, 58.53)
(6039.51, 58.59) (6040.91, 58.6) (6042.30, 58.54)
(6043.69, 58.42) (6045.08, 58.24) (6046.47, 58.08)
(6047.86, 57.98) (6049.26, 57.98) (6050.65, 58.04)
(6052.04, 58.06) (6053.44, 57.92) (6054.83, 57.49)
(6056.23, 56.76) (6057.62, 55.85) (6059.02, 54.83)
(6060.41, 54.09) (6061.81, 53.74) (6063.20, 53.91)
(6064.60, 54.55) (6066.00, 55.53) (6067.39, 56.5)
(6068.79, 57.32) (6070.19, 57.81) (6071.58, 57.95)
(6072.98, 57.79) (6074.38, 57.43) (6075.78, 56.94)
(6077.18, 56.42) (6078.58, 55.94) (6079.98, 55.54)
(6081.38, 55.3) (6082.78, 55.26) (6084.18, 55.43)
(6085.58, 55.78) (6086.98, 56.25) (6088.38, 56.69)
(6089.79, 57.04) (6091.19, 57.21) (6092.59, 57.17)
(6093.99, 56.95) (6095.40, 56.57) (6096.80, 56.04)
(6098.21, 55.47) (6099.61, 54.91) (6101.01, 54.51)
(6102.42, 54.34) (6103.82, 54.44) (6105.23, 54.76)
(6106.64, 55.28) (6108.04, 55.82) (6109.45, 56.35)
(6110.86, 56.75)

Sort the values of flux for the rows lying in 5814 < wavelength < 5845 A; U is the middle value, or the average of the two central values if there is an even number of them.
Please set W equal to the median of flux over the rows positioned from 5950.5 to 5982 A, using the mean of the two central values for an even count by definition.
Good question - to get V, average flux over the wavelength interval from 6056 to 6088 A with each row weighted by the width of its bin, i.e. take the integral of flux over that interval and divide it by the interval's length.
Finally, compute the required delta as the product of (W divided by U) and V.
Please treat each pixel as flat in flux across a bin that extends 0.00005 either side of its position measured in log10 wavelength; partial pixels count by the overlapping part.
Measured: 54.7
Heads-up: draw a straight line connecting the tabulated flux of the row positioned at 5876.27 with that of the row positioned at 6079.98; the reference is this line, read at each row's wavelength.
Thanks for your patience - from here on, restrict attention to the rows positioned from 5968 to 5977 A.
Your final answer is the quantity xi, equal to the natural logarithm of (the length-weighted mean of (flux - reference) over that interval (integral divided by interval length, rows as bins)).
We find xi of -0.7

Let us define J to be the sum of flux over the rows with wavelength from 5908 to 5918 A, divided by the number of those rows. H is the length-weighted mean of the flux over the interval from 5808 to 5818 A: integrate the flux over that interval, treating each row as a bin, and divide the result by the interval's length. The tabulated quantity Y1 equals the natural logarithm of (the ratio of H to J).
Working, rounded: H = 59.7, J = 55.0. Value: 0.081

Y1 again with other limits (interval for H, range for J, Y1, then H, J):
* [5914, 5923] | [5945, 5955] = -0.026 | 56.1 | 57.6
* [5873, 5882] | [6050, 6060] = -0.043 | 54.6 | 57.0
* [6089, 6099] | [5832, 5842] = -0.017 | 56.6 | 57.6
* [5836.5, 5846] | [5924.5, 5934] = 0.009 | 57.7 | 57.2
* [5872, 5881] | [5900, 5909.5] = 0.016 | 54.9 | 54.0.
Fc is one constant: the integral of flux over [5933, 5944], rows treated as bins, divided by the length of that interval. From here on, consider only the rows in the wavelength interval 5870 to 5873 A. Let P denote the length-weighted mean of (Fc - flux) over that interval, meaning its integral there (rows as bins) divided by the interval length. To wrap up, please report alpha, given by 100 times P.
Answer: 153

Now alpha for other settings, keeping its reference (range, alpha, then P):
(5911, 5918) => 181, 1.8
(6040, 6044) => -145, -1.4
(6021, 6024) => 198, 2.0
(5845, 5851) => 61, 0.6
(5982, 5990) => 117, 1.2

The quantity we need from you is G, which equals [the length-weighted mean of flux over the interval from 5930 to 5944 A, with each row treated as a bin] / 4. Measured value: 14.29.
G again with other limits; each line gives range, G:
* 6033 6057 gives 14.52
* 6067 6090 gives 14.13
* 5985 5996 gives 14.19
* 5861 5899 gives 13.24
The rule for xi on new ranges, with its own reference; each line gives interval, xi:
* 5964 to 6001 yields -0.4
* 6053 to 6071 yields -1.0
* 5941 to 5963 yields 0.9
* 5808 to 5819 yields 1.6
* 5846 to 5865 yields -0.4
